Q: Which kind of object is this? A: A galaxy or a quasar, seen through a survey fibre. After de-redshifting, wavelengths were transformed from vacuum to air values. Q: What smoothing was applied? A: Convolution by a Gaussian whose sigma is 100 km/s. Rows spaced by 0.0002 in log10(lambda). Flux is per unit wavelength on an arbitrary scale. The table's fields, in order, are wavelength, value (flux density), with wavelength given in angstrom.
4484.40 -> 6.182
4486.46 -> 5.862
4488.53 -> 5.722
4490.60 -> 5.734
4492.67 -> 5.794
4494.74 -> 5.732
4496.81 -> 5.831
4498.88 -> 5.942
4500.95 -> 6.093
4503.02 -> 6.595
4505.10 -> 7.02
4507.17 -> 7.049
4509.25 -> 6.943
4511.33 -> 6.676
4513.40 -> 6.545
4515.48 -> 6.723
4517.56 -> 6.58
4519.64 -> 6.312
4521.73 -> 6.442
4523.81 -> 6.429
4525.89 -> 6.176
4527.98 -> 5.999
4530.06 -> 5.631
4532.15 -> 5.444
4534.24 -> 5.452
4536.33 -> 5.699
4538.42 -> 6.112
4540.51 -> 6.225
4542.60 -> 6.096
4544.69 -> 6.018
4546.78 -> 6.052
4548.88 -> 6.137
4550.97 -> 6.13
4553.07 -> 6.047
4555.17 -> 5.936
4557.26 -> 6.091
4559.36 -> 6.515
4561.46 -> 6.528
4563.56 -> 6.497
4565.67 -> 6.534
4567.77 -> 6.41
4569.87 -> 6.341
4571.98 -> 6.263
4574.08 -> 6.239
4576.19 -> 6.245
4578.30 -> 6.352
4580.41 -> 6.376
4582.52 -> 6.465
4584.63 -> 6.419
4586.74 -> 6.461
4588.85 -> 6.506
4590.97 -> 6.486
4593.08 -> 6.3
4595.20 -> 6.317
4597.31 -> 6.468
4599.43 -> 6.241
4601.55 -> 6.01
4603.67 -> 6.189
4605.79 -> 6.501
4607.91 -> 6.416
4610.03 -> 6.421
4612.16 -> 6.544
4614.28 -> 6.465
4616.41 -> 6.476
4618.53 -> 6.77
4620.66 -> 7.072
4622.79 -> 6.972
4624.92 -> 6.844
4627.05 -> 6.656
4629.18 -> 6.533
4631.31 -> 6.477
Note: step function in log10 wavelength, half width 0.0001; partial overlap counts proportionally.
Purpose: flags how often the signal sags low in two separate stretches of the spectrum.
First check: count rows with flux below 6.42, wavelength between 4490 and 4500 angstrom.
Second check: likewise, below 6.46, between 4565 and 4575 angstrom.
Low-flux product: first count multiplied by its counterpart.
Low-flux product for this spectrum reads 20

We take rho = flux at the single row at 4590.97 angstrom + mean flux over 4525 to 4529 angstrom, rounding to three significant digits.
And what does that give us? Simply 12.6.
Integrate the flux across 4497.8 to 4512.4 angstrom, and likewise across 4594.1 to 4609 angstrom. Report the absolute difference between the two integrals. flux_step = 2.6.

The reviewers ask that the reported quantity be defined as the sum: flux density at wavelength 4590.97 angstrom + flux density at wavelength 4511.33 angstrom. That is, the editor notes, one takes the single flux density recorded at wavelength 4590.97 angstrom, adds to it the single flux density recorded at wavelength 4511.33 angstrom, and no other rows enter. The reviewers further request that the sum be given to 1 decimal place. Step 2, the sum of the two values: 13.2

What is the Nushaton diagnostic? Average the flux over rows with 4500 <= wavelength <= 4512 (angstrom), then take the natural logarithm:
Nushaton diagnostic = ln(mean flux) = 1.91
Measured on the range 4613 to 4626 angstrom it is 1.91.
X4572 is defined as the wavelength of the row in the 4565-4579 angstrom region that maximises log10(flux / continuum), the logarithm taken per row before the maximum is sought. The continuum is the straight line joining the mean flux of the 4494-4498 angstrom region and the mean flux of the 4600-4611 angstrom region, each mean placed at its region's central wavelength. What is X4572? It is 4565.67 angstrom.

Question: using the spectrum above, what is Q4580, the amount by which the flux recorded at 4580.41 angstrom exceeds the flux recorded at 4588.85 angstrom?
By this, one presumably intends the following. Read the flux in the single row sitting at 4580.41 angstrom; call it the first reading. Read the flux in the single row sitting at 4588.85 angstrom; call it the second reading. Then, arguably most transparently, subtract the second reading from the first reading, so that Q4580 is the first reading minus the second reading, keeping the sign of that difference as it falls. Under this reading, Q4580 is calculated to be -0.13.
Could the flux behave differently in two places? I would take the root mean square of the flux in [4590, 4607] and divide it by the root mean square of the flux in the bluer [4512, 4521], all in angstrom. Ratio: 0.97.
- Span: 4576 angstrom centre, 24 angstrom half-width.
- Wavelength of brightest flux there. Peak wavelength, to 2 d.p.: 4565.67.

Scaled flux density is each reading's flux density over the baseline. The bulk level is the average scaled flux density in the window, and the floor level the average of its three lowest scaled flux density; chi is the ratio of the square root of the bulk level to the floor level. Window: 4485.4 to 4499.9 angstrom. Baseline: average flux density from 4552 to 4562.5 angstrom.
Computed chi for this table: 1.05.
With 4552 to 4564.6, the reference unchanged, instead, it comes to 1.04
